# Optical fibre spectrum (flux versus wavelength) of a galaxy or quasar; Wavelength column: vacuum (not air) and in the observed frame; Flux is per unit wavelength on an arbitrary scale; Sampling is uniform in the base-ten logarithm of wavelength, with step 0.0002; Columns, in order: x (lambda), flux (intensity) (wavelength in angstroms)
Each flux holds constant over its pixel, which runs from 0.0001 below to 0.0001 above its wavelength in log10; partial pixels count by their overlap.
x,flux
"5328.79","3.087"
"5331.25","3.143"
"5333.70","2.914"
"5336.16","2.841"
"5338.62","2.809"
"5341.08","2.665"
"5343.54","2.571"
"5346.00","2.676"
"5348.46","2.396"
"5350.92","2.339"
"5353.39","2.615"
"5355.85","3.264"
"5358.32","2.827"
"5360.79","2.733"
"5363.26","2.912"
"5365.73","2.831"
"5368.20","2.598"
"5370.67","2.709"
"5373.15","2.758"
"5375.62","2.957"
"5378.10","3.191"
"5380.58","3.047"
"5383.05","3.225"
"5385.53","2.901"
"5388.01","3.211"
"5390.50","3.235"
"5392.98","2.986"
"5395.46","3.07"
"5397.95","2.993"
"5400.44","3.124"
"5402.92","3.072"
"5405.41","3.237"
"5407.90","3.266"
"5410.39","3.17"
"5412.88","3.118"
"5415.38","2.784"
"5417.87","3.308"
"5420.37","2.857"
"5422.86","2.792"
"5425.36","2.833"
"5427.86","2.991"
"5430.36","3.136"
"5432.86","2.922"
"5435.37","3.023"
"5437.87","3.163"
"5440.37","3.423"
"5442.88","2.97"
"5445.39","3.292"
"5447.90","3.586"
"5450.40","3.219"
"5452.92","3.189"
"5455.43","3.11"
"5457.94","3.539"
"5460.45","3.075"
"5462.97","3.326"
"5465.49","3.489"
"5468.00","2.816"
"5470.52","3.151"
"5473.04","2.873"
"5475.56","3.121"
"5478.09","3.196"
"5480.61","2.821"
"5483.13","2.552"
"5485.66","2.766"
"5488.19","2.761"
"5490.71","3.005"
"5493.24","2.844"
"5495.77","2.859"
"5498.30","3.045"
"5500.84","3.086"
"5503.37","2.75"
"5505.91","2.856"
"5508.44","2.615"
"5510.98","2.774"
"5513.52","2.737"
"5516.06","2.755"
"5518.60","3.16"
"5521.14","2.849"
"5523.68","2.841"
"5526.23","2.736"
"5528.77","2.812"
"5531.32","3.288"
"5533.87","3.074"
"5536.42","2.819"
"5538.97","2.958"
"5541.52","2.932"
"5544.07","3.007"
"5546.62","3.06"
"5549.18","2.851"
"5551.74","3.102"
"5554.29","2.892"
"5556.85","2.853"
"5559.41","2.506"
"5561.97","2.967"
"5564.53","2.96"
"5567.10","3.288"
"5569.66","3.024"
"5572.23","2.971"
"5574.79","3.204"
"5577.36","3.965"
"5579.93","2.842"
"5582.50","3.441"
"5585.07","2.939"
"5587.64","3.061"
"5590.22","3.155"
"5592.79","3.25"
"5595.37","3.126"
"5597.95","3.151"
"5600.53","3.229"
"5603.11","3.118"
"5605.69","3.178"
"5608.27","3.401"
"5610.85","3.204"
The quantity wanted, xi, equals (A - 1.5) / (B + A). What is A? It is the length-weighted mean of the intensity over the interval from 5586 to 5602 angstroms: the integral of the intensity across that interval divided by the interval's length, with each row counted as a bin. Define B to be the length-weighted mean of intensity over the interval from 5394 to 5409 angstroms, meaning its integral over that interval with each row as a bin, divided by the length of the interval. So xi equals 0.26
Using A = 3.16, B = 3.12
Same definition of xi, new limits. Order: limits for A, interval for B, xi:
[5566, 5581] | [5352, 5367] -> 0.28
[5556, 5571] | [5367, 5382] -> 0.25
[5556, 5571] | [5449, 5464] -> 0.23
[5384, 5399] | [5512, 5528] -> 0.27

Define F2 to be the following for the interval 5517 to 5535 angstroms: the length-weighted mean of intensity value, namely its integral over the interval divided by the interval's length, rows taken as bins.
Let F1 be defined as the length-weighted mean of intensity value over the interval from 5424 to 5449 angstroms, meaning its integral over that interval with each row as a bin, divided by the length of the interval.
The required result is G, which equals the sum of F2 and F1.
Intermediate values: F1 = 3.13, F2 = 2.96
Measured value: 6.09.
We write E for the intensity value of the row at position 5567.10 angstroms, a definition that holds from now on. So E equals 3.288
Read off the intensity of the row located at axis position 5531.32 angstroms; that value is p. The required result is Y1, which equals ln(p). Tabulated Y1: 1.19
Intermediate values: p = 3.288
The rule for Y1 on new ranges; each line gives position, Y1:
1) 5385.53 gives 1.07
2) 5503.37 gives 1.01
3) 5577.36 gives 1.38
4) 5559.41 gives 0.92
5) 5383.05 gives 1.17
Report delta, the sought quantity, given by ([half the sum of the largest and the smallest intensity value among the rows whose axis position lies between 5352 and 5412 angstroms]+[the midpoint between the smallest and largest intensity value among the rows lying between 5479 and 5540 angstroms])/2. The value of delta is 2.93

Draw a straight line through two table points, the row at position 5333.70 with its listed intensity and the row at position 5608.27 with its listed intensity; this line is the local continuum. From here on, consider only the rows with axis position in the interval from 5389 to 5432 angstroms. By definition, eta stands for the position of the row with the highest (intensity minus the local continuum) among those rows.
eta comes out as 5417.87 angstroms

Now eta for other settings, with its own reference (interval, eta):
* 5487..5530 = 5518.60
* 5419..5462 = 5447.90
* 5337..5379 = 5355.85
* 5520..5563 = 5531.32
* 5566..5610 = 5577.36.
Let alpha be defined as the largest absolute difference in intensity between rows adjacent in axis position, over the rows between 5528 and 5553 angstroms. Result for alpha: 0.48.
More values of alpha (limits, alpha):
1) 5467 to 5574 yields 0.48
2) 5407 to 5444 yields 0.52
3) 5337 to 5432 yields 0.65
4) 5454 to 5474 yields 0.67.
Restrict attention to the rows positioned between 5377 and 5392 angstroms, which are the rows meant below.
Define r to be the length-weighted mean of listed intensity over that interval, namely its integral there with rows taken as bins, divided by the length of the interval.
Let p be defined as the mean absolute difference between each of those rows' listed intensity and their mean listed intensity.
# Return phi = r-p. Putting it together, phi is 3.02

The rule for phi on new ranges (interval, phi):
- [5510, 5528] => 2.74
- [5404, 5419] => 3.01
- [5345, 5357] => 2.41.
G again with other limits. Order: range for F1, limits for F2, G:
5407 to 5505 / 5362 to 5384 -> 5.97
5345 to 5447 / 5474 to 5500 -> 5.88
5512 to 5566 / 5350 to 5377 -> 5.70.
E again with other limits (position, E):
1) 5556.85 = 2.853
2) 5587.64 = 3.061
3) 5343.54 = 2.571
